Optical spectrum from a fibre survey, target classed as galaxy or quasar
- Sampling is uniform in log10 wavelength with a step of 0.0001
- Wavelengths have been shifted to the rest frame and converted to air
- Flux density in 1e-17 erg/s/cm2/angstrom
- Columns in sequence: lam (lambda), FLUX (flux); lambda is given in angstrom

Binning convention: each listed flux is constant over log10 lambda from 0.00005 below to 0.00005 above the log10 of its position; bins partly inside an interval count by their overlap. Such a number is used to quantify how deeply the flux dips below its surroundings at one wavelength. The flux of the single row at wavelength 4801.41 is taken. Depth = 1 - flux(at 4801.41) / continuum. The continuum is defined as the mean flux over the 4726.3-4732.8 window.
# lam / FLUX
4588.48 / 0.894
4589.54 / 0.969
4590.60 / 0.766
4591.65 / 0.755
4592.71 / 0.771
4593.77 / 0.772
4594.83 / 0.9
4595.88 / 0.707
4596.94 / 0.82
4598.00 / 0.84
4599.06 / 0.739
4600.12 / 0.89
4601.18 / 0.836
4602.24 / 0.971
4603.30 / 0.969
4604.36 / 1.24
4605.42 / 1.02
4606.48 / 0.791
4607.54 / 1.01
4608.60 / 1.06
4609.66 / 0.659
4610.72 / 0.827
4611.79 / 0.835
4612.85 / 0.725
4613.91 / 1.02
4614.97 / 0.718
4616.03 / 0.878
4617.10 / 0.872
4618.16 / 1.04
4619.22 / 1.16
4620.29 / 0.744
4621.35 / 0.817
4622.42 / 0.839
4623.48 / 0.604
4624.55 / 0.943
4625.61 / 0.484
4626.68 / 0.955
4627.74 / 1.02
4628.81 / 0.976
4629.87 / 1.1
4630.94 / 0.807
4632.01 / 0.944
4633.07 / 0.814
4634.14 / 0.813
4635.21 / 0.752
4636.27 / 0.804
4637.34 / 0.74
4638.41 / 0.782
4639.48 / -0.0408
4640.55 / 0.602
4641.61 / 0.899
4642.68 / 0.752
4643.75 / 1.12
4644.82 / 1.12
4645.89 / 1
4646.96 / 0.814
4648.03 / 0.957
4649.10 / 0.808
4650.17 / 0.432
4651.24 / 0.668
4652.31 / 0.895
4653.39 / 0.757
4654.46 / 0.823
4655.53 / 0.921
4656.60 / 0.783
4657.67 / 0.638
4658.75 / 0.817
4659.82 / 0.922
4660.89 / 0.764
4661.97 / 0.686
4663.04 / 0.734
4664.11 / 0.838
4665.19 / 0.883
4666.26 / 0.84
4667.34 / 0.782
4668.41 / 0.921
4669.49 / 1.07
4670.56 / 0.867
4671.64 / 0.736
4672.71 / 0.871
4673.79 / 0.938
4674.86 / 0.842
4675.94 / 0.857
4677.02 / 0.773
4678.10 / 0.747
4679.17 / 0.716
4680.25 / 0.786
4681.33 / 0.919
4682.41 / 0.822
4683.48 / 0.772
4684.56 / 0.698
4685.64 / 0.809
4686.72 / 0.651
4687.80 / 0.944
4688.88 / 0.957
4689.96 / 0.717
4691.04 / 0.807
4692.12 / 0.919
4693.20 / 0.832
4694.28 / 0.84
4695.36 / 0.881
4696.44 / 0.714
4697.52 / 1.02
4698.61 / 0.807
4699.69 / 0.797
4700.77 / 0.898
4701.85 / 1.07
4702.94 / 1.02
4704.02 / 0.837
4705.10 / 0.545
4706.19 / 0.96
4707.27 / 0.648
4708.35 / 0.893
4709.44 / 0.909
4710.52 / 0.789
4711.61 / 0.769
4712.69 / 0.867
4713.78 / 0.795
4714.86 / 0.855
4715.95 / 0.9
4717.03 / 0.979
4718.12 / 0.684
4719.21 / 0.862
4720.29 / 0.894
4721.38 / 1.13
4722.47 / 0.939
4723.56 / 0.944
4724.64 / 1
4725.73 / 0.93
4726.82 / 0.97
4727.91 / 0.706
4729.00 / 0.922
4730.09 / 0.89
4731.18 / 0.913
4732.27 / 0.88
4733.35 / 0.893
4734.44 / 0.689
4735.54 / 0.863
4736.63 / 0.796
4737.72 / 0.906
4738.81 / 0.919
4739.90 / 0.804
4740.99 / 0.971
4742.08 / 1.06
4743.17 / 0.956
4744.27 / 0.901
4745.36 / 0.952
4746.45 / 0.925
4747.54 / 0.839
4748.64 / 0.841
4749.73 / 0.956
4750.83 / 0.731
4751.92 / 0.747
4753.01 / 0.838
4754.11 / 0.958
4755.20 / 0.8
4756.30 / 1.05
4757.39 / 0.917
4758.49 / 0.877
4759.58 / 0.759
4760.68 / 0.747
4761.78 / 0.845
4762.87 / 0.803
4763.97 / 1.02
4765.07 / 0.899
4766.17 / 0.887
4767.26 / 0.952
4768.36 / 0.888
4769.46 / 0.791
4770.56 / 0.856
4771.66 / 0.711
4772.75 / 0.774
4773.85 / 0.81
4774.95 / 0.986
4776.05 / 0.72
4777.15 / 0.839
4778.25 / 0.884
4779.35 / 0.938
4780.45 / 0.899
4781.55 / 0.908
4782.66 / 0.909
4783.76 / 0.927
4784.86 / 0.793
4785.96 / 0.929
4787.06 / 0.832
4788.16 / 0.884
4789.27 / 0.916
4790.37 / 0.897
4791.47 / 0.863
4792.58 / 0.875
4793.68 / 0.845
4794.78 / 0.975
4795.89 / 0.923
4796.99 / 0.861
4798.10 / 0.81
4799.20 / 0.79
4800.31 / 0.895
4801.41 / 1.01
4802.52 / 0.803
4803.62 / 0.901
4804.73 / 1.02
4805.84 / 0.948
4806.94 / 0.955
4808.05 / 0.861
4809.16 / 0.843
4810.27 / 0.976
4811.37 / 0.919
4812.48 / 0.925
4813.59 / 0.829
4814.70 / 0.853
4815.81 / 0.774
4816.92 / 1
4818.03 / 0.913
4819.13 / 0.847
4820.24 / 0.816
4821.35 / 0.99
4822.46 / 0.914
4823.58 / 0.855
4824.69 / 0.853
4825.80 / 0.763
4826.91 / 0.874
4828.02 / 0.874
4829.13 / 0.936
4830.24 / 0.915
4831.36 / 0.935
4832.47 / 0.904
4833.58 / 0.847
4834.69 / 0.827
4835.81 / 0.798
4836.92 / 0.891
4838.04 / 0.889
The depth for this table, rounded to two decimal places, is -0.15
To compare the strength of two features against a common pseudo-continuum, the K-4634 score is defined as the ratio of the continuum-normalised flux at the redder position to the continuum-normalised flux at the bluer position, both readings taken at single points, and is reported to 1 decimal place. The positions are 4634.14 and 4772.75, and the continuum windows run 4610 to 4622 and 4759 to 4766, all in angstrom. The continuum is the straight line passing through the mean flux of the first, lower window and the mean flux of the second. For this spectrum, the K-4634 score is 1.0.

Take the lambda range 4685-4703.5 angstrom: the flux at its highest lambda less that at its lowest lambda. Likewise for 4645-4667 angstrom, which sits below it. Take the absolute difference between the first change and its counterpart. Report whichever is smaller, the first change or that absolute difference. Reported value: 0.21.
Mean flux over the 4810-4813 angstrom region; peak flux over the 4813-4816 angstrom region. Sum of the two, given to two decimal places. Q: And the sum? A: 1.79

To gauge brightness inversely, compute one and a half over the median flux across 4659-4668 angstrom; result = 1.85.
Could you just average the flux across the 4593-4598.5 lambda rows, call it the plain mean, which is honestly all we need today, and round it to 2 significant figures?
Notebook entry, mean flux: 0.81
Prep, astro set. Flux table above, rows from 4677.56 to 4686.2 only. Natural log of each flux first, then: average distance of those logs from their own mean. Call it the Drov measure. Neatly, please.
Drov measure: 0.06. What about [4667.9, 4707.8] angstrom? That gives 0.11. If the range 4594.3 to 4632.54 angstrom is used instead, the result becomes 0.14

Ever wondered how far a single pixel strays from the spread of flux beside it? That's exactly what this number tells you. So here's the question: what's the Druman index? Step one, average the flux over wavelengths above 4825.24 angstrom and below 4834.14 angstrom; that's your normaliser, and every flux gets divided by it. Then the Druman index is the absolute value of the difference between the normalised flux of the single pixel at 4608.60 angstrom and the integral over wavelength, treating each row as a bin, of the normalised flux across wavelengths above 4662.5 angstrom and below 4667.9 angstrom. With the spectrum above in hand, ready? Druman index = 3.8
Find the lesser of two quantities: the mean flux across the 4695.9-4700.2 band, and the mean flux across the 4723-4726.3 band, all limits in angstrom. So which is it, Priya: 0.83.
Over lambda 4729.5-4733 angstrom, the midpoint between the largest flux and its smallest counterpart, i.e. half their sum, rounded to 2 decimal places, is 0.90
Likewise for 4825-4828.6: 0.82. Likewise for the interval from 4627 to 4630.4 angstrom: 1.04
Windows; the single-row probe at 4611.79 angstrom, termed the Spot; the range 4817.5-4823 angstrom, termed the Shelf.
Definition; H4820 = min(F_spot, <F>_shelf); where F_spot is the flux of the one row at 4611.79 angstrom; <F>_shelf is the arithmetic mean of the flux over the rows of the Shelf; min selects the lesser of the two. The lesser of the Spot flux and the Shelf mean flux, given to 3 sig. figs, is 0.835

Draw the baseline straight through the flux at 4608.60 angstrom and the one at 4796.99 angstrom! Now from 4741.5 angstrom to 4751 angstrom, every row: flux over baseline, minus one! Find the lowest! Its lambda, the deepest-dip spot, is 4750.83 angstrom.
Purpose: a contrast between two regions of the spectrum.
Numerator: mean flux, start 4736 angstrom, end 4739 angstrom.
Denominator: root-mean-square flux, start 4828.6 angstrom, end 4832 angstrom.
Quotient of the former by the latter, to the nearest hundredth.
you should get 0.94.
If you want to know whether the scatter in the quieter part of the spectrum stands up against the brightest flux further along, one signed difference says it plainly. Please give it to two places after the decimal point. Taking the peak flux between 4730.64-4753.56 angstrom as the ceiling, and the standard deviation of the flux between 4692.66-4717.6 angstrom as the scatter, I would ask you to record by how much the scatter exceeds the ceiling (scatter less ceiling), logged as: -0.94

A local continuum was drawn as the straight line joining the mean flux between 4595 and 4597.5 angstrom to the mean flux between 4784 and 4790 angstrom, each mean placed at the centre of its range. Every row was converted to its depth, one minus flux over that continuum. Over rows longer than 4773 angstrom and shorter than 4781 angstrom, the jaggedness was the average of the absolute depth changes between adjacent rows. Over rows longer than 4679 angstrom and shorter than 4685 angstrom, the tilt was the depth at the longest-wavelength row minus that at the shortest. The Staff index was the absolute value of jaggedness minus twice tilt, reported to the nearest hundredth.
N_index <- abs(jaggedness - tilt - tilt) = 0.08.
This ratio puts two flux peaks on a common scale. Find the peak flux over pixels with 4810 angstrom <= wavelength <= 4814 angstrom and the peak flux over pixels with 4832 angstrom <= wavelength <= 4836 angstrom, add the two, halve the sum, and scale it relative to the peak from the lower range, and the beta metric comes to 0.96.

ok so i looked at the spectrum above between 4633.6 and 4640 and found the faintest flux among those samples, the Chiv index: -0.0408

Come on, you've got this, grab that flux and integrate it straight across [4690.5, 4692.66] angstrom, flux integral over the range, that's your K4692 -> 1.86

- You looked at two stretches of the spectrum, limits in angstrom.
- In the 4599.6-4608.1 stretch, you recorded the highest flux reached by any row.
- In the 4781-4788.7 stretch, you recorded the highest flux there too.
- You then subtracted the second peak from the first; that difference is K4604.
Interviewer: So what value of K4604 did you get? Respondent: 0.31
